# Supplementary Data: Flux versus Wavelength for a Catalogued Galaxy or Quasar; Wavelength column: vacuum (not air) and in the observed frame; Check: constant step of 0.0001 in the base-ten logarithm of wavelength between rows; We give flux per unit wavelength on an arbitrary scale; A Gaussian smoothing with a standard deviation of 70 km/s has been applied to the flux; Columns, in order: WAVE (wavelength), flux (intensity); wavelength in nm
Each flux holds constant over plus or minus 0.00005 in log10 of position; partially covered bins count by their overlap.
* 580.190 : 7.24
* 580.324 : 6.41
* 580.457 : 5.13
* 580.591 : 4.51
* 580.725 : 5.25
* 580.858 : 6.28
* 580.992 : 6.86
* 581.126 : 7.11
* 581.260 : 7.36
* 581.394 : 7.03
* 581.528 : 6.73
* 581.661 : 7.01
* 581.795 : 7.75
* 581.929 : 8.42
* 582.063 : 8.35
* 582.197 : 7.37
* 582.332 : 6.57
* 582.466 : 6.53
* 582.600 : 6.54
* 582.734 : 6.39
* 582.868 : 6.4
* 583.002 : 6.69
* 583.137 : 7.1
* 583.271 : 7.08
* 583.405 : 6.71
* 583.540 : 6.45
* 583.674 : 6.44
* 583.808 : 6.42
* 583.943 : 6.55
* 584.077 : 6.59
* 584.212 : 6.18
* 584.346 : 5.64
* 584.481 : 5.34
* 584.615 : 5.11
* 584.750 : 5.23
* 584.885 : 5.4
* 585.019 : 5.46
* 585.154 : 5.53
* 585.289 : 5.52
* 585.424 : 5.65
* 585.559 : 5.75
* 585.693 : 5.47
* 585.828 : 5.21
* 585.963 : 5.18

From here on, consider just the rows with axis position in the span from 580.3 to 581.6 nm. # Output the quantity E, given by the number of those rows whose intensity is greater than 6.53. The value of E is 5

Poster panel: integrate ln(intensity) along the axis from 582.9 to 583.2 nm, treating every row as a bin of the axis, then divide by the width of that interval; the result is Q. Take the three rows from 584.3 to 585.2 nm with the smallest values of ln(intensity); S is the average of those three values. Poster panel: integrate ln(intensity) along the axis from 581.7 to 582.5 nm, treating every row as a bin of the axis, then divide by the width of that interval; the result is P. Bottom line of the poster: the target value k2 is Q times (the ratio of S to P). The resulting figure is 1.58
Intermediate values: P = 2.0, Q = 1.92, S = 1.65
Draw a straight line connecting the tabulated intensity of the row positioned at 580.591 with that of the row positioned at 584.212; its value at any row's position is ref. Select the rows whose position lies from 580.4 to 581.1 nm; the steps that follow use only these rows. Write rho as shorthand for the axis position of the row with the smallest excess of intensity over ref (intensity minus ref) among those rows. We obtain 580.591 nm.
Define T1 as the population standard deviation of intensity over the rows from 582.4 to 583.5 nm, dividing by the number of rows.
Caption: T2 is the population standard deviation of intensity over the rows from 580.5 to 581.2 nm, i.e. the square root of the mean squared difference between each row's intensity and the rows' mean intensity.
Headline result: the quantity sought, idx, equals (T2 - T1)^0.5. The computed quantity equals 0.85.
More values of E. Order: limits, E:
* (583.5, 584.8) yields 2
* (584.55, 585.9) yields 0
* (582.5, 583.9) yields 5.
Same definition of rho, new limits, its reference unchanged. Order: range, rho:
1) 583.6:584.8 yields 584.615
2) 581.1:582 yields 581.528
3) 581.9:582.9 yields 582.868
